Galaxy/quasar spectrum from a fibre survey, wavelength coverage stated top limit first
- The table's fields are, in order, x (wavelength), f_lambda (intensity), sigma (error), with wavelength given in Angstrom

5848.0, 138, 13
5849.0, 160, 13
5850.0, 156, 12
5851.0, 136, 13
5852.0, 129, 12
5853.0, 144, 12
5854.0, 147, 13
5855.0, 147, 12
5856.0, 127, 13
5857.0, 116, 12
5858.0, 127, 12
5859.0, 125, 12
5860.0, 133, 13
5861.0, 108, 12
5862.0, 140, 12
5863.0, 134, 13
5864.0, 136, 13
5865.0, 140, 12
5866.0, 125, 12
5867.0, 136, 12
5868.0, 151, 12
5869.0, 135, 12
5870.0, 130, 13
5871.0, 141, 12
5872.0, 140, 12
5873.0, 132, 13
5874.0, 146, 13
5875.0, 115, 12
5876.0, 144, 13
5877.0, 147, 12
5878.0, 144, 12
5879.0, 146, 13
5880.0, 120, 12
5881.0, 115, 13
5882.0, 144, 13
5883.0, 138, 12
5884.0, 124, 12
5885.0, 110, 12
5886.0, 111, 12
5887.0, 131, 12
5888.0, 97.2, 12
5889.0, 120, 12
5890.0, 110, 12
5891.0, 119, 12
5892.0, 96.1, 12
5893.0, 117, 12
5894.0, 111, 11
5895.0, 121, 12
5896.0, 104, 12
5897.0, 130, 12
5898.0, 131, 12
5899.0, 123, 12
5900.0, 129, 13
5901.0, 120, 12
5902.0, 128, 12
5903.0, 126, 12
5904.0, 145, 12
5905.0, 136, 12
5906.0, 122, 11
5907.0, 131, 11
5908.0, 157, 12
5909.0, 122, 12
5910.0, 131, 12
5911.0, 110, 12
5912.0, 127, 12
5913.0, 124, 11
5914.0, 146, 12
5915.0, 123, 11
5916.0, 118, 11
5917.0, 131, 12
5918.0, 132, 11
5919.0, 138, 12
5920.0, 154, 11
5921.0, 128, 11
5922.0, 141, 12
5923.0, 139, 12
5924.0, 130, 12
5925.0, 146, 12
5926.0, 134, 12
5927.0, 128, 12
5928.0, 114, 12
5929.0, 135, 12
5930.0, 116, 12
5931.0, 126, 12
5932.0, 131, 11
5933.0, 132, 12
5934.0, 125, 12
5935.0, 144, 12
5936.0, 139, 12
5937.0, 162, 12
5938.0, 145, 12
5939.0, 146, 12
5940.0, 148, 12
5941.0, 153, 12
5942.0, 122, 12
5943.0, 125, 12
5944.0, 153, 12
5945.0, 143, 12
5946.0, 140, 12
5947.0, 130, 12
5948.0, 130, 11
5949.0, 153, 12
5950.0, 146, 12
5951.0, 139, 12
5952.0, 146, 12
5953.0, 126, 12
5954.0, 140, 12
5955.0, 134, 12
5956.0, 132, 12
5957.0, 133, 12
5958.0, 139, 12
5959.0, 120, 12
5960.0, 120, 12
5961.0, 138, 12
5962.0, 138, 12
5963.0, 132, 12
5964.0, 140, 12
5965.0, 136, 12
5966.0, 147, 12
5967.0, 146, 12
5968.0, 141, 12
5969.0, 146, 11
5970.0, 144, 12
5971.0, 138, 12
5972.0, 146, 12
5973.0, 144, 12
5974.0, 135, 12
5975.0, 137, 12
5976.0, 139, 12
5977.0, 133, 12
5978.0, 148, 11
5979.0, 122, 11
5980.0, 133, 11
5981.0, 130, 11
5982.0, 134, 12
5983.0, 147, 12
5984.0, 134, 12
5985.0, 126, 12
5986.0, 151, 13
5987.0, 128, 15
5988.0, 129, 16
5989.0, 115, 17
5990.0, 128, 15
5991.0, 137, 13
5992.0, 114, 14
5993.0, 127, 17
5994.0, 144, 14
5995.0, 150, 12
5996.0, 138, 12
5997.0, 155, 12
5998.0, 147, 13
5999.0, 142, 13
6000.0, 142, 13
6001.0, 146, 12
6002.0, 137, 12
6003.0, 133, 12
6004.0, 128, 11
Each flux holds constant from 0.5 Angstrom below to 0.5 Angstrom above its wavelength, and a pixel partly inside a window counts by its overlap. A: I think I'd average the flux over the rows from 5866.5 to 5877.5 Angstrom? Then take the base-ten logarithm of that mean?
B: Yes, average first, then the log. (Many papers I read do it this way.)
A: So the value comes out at 2.14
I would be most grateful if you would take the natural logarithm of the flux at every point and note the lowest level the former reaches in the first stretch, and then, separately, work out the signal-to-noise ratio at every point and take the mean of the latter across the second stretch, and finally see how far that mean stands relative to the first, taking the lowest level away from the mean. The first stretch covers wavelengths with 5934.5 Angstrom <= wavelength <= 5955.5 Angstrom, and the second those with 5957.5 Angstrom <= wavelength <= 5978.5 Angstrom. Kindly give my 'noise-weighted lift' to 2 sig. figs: 6.8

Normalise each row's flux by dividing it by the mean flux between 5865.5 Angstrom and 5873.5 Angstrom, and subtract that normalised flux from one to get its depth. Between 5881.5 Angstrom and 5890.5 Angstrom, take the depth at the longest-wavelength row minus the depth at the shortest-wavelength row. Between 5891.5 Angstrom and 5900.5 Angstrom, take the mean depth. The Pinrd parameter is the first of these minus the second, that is 0.12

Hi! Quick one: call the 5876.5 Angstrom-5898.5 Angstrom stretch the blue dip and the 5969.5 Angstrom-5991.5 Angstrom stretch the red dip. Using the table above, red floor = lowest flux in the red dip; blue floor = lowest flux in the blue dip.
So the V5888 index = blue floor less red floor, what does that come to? -19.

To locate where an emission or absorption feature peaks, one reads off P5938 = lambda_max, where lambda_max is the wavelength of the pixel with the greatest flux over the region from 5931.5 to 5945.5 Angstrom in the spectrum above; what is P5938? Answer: 5937.0 Angstrom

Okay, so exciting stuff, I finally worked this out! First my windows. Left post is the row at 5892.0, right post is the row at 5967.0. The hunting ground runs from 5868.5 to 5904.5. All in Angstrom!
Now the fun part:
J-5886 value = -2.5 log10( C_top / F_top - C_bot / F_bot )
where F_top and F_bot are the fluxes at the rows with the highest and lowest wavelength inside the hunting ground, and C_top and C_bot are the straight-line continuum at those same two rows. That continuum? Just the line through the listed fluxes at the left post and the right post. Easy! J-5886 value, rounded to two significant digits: 2.3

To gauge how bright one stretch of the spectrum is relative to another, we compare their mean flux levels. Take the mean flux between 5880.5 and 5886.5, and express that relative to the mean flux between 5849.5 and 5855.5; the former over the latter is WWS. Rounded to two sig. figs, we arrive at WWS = 0.86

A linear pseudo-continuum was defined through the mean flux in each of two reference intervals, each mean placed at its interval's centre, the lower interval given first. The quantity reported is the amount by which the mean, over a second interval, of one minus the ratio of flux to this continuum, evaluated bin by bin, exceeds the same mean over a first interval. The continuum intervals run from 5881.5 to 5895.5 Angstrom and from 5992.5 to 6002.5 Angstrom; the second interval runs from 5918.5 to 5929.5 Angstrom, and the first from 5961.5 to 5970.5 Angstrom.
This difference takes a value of -0.033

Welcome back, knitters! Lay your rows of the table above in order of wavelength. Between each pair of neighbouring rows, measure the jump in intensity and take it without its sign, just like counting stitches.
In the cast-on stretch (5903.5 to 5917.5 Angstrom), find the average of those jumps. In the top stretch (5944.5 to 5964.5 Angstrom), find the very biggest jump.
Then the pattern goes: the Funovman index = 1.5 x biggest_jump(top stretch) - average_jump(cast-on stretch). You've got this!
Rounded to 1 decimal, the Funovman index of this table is 18.7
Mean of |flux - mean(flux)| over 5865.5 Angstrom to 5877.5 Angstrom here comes 8.0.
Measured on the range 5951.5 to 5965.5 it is 5.7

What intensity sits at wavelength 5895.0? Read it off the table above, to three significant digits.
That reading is 121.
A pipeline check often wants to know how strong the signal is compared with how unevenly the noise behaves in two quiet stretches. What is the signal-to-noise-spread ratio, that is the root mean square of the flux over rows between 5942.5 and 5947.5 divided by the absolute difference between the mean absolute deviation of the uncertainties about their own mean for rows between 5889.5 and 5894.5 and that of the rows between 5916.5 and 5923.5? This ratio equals 816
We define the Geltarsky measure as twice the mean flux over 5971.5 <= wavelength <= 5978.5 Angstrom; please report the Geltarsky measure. 281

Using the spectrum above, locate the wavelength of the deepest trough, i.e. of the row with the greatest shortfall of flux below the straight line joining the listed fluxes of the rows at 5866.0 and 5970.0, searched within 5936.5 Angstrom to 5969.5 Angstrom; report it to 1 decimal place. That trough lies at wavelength 5960.0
